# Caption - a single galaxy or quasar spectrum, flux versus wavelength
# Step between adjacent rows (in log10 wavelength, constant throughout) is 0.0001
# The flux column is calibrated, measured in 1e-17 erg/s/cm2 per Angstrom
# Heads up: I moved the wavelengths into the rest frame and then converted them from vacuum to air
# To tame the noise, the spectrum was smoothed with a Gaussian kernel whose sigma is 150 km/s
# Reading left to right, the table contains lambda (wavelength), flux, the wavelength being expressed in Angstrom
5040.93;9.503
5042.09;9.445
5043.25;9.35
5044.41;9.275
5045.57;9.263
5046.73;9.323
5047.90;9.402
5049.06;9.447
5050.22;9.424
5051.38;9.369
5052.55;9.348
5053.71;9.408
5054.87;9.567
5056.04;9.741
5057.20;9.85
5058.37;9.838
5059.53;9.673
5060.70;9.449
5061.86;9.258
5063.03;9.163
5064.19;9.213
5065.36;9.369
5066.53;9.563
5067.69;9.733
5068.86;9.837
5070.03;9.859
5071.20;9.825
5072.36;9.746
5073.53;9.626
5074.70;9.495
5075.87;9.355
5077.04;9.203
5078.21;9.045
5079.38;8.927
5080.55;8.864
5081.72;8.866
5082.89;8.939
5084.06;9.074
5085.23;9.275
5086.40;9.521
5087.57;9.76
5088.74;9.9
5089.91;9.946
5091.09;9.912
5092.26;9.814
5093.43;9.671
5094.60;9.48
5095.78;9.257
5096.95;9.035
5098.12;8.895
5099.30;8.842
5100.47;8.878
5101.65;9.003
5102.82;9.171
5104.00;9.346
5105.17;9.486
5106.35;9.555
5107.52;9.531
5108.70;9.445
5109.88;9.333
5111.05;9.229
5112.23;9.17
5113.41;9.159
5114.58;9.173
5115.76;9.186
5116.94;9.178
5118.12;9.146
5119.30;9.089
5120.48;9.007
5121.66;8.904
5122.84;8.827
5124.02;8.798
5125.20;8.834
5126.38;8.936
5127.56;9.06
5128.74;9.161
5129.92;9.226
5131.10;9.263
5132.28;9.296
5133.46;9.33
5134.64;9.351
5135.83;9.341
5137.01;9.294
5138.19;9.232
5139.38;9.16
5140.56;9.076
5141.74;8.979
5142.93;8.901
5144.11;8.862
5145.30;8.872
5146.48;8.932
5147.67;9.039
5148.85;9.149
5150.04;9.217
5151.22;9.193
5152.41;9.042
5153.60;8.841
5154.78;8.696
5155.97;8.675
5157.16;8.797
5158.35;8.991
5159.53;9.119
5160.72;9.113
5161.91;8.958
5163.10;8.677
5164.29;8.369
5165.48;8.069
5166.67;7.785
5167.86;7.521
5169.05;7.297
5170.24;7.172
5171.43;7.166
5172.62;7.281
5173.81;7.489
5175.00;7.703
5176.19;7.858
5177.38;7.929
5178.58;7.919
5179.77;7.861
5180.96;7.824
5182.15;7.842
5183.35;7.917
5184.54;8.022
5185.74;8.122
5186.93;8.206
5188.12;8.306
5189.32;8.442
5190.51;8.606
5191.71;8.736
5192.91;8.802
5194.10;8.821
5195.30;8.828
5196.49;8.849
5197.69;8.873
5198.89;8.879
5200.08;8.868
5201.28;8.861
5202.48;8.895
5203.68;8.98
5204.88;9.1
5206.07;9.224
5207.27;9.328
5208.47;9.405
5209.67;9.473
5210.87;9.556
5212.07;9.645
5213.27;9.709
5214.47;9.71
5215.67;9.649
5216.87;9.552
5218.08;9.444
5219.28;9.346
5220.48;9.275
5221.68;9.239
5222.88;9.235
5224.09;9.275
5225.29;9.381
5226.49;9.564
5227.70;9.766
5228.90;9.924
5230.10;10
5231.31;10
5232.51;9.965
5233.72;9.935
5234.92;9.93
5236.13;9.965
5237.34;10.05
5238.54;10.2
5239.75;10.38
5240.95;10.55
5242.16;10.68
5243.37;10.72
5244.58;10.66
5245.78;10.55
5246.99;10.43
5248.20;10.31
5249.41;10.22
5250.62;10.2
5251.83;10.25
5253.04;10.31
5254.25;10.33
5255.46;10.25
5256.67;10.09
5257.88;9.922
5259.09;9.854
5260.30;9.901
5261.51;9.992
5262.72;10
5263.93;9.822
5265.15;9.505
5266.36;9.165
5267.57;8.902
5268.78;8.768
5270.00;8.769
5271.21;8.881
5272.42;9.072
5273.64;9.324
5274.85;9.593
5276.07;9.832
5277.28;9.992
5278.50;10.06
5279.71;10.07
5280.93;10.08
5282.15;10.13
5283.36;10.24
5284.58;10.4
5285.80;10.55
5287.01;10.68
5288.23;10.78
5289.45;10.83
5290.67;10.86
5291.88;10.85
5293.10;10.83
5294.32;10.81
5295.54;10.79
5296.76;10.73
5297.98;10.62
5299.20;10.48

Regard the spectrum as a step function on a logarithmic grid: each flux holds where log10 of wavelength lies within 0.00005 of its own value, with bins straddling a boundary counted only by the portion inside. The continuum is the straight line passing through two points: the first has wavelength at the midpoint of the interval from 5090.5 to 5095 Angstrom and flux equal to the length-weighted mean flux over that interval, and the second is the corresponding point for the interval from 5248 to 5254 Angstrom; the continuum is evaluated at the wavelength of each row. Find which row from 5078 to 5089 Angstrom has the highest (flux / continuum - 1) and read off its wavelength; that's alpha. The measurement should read 5088.74 Angstrom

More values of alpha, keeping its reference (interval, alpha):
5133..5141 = 5134.64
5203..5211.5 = 5210.87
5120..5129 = 5128.74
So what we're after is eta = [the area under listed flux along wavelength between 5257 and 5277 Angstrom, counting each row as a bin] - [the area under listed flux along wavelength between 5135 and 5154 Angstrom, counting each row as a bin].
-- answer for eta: 17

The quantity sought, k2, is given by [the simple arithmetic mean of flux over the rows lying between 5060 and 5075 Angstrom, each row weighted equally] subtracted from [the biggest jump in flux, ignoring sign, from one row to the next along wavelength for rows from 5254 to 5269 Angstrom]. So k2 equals -9.21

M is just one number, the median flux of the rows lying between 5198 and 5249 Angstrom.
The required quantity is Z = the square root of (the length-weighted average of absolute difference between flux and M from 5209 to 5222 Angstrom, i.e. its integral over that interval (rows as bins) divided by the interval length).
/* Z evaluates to 0.40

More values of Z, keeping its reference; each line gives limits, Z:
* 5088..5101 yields 0.64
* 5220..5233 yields 0.55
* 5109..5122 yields 0.70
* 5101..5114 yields 0.58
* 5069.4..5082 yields 0.62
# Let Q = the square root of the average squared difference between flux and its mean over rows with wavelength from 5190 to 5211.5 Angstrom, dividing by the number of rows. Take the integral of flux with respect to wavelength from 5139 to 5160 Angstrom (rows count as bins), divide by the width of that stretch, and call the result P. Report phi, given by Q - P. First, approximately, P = 8.97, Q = 0.268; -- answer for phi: -8.7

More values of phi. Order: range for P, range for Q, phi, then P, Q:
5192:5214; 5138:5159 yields -8.9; 9.12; 0.167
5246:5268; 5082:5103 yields -9.6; 9.99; 0.388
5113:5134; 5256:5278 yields -8.6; 9.09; 0.465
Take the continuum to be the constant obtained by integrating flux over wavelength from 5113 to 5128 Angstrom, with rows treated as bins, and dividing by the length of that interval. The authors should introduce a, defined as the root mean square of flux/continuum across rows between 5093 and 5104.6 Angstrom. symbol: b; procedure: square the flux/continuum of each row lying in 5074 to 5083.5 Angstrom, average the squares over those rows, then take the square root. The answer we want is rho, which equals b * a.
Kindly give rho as 1.02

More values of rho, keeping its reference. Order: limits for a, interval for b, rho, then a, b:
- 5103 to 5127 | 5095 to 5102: 1.01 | 1.02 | 1.00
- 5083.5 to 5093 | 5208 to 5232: 1.13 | 1.07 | 1.06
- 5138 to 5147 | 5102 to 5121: 1.03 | 1.00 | 1.03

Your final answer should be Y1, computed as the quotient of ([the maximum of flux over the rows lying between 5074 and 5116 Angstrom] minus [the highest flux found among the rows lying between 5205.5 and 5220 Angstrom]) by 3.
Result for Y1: 0.1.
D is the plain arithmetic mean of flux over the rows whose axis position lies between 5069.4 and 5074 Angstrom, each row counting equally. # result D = 9.76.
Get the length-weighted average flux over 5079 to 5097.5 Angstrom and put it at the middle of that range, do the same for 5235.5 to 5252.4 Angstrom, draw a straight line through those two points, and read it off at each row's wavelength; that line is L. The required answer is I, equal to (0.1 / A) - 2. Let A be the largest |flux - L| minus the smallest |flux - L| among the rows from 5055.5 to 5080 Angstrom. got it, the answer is -1.84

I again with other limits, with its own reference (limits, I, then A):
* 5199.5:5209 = -1.80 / 0.50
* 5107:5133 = -1.88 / 0.81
